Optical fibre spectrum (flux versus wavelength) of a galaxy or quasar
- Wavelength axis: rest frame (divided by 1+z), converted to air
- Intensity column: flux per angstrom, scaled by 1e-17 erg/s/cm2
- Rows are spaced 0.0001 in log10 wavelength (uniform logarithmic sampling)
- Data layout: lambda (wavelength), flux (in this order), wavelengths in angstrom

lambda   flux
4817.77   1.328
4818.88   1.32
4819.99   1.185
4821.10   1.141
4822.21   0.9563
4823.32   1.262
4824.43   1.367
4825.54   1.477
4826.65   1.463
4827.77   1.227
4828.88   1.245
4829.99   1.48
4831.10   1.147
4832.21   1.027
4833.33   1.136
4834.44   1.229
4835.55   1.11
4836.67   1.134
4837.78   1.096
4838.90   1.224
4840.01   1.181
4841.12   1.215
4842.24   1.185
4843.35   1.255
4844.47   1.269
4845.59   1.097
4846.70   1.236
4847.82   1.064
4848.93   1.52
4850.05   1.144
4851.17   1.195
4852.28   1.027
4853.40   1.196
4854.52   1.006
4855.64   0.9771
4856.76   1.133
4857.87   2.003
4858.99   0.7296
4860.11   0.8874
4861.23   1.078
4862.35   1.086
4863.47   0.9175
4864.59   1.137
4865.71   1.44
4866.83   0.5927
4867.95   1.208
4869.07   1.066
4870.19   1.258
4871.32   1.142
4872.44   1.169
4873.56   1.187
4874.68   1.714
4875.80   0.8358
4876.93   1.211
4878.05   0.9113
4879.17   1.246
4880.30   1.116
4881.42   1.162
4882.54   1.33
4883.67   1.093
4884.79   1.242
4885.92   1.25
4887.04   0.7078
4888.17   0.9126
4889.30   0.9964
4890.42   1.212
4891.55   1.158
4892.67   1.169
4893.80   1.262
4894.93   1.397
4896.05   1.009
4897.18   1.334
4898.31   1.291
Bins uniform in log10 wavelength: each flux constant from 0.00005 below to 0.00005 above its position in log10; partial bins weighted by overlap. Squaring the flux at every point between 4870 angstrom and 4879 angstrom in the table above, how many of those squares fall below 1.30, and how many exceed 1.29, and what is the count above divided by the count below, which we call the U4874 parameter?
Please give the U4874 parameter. 3.0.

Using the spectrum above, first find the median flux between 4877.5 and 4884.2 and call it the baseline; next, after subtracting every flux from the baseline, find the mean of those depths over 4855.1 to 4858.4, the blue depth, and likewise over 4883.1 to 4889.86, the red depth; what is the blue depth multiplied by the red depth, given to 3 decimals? -0.024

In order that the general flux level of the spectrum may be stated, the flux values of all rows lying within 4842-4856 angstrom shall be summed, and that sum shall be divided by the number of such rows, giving 1.17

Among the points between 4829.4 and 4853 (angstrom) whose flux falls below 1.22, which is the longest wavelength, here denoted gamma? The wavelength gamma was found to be 4852.28 angstrom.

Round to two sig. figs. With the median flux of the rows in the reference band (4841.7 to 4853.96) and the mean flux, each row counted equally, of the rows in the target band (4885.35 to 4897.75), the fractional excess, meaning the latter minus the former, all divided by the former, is -0.056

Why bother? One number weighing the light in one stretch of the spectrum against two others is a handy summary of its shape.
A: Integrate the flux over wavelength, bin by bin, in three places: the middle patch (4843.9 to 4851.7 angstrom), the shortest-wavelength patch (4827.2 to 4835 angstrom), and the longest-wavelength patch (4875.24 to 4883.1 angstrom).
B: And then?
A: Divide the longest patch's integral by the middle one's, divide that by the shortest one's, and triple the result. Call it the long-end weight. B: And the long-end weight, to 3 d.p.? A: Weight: 0.293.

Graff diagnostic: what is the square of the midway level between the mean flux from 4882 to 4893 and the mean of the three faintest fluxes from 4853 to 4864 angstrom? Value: 0.95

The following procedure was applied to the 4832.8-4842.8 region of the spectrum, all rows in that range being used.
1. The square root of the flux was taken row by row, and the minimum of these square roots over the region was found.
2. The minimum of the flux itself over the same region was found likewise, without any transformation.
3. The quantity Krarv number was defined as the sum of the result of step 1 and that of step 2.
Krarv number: 2.14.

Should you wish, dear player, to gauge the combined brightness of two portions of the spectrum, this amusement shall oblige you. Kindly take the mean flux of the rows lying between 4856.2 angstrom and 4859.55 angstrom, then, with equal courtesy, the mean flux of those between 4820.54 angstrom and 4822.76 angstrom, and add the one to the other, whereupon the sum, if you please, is 2.34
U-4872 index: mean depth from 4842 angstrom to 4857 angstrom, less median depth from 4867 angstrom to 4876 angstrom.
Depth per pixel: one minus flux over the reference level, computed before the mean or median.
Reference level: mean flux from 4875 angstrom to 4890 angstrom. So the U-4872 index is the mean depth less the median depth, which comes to 0.01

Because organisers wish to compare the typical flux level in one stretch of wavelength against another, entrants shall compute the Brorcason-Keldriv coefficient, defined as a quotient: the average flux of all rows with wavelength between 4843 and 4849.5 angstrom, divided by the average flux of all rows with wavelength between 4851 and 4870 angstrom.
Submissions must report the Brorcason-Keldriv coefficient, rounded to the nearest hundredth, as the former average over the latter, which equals 1.13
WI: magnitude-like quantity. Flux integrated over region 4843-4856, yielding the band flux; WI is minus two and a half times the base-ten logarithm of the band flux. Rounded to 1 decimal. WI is -3.0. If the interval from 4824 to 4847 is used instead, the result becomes -3.6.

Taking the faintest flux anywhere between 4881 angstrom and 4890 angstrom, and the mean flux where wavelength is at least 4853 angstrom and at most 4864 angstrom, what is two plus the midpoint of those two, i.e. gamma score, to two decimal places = 2.90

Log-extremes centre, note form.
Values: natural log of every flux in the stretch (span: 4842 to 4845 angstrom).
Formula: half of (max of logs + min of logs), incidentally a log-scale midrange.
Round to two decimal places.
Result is 0.20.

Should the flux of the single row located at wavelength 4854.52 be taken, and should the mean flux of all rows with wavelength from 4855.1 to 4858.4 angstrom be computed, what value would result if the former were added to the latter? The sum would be 2.38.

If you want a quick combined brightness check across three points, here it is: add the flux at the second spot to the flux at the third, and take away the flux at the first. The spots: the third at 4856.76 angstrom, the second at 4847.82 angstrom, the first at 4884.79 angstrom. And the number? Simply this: 1.0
